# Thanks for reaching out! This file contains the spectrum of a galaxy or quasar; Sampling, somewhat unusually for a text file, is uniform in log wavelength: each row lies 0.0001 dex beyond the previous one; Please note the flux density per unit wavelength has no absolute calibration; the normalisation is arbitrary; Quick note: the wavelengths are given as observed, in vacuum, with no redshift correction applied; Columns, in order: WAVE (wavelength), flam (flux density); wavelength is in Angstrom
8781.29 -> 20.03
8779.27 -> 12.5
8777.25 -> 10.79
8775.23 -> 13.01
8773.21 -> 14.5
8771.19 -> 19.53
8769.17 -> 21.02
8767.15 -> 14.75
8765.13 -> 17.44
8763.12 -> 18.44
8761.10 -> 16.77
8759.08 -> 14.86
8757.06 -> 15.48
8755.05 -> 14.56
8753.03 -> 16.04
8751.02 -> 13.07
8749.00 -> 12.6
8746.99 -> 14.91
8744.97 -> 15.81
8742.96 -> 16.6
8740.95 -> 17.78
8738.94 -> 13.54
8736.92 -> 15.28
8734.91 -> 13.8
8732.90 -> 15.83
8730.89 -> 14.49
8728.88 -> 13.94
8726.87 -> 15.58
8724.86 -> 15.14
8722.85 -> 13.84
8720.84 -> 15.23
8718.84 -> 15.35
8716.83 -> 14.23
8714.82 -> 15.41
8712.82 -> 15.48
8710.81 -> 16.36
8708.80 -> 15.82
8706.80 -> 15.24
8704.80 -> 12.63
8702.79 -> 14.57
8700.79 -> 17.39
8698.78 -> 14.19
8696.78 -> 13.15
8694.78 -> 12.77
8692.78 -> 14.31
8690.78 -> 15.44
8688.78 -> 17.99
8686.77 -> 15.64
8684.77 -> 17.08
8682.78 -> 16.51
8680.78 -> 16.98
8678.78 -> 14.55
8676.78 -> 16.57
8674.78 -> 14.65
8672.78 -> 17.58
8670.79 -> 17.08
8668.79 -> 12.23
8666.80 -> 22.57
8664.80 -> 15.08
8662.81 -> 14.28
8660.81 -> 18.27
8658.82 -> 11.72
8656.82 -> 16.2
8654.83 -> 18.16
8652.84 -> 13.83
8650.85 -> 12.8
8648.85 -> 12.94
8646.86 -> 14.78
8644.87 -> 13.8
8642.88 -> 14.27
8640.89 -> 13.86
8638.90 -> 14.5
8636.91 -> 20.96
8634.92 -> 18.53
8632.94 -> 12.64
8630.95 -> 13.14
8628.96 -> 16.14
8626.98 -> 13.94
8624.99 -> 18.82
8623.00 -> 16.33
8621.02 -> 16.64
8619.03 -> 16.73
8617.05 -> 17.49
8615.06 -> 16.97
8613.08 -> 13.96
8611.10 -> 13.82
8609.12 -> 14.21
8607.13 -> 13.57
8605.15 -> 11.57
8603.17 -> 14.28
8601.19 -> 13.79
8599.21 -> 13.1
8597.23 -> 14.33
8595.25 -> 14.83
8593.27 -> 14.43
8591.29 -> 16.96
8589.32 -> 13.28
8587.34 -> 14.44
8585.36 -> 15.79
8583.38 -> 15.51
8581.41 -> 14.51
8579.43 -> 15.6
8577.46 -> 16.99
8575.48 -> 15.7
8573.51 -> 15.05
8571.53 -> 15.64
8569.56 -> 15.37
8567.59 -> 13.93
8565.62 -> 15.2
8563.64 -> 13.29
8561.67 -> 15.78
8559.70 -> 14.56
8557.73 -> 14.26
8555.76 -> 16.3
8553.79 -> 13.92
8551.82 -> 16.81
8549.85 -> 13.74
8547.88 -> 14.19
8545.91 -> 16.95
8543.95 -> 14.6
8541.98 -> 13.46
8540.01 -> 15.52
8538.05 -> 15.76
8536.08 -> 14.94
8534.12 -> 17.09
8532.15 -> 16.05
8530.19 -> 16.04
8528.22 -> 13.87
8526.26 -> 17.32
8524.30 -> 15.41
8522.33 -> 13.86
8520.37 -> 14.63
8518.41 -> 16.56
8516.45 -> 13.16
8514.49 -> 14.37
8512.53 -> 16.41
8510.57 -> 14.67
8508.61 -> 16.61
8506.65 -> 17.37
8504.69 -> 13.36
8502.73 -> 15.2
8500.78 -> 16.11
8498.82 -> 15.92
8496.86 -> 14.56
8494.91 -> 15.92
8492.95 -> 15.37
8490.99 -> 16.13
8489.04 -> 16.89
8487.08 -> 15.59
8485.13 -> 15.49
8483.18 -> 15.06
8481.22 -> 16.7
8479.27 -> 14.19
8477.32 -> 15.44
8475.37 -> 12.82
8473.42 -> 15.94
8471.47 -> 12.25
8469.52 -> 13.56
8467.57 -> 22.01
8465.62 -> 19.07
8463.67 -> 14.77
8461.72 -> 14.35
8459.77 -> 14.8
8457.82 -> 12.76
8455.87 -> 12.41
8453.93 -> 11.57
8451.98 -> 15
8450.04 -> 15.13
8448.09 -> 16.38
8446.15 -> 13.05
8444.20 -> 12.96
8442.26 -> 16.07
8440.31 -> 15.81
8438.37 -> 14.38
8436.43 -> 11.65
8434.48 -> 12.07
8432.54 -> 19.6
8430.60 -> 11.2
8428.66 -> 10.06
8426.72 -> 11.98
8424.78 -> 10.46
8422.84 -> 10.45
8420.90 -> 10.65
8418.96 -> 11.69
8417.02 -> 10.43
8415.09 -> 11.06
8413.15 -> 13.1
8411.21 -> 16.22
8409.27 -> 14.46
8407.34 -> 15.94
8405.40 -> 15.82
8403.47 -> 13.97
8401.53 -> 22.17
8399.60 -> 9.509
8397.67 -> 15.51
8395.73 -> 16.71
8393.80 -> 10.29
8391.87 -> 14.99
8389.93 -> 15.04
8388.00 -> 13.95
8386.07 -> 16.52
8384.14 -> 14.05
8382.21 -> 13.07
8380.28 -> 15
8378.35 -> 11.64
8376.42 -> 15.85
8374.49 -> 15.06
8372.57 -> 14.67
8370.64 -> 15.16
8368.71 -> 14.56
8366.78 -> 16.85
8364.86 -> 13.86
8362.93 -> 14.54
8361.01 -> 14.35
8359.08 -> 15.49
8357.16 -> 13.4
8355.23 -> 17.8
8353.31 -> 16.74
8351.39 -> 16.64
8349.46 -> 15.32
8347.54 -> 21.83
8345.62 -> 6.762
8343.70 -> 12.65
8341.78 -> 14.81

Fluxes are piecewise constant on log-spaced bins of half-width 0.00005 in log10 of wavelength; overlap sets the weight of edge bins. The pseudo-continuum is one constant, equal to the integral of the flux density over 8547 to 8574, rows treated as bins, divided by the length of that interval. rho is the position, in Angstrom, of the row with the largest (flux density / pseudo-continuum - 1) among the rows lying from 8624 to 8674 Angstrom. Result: 8666.80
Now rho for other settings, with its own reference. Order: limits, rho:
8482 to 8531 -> 8506.65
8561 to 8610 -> 8577.46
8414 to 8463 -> 8432.54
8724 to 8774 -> 8769.17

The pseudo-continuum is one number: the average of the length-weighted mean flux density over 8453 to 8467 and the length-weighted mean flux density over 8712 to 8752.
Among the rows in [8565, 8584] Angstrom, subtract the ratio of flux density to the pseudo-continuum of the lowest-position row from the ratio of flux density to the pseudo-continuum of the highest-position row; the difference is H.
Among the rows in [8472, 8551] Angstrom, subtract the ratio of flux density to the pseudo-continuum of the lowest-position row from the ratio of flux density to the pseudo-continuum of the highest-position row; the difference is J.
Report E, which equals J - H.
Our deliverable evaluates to -0.17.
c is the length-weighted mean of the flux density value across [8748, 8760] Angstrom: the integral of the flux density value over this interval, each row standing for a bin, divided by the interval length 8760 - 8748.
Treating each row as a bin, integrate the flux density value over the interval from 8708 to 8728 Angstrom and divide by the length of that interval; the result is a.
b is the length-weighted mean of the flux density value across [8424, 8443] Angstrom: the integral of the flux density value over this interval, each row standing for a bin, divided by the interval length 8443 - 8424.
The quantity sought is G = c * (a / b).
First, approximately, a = 15.2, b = 13.3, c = 14.4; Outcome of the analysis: 16.5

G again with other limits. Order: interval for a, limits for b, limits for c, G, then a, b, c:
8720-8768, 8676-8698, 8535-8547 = 14.9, 15.2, 15.5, 15.2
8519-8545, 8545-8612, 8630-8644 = 16.0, 15.3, 14.8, 15.4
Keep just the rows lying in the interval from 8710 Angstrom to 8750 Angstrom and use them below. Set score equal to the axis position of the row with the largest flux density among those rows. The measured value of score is 8740.95 Angstrom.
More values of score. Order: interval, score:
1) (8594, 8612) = 8595.25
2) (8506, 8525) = 8506.65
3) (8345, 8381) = 8347.54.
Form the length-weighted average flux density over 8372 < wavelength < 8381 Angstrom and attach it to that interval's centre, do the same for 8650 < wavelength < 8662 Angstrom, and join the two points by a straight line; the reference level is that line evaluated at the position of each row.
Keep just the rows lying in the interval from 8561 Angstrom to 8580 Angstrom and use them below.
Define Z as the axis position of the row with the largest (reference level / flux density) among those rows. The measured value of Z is 8563.64 Angstrom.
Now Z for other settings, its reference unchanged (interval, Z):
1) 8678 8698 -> 8694.78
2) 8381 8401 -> 8399.60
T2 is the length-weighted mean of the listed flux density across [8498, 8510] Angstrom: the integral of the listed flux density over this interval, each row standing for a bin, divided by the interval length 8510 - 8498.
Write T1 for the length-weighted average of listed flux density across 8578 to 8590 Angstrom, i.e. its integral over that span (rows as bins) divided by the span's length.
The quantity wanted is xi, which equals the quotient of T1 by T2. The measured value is 0.95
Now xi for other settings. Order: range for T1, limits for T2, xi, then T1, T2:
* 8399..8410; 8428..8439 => 1.18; 15.5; 13.2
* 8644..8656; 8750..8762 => 0.95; 14.4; 15.1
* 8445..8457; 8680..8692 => 0.84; 13.9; 16.6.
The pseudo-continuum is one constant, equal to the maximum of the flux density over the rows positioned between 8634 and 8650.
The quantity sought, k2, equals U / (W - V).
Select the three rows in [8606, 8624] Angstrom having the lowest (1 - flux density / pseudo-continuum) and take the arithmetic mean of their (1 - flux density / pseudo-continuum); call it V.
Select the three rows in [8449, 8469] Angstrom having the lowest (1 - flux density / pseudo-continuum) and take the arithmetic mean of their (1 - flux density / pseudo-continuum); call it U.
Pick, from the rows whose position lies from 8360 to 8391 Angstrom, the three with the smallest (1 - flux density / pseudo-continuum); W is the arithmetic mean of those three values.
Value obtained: 3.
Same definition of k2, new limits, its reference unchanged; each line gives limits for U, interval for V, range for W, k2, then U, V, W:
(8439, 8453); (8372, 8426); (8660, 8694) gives -4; 0.233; 0.12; 0.06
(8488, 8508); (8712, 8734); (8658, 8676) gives -1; 0.199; 0.25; 0.07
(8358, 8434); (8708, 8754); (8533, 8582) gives -15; 0.068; 0.19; 0.19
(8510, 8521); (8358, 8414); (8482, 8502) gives 2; 0.242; 0.11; 0.22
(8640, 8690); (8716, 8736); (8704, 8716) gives -4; 0.062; 0.26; 0.24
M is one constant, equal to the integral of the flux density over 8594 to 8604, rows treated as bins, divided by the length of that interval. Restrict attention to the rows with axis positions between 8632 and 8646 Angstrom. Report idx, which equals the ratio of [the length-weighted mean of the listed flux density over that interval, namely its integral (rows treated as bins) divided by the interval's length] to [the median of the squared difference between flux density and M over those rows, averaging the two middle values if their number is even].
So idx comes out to 84.2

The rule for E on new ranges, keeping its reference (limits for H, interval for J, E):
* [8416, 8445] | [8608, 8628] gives -0.19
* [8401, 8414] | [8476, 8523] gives 0.51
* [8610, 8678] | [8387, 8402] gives 0.37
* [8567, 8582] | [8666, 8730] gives -0.63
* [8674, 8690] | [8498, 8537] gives -0.29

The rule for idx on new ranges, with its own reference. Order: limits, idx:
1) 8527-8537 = 4.0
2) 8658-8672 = 2.9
